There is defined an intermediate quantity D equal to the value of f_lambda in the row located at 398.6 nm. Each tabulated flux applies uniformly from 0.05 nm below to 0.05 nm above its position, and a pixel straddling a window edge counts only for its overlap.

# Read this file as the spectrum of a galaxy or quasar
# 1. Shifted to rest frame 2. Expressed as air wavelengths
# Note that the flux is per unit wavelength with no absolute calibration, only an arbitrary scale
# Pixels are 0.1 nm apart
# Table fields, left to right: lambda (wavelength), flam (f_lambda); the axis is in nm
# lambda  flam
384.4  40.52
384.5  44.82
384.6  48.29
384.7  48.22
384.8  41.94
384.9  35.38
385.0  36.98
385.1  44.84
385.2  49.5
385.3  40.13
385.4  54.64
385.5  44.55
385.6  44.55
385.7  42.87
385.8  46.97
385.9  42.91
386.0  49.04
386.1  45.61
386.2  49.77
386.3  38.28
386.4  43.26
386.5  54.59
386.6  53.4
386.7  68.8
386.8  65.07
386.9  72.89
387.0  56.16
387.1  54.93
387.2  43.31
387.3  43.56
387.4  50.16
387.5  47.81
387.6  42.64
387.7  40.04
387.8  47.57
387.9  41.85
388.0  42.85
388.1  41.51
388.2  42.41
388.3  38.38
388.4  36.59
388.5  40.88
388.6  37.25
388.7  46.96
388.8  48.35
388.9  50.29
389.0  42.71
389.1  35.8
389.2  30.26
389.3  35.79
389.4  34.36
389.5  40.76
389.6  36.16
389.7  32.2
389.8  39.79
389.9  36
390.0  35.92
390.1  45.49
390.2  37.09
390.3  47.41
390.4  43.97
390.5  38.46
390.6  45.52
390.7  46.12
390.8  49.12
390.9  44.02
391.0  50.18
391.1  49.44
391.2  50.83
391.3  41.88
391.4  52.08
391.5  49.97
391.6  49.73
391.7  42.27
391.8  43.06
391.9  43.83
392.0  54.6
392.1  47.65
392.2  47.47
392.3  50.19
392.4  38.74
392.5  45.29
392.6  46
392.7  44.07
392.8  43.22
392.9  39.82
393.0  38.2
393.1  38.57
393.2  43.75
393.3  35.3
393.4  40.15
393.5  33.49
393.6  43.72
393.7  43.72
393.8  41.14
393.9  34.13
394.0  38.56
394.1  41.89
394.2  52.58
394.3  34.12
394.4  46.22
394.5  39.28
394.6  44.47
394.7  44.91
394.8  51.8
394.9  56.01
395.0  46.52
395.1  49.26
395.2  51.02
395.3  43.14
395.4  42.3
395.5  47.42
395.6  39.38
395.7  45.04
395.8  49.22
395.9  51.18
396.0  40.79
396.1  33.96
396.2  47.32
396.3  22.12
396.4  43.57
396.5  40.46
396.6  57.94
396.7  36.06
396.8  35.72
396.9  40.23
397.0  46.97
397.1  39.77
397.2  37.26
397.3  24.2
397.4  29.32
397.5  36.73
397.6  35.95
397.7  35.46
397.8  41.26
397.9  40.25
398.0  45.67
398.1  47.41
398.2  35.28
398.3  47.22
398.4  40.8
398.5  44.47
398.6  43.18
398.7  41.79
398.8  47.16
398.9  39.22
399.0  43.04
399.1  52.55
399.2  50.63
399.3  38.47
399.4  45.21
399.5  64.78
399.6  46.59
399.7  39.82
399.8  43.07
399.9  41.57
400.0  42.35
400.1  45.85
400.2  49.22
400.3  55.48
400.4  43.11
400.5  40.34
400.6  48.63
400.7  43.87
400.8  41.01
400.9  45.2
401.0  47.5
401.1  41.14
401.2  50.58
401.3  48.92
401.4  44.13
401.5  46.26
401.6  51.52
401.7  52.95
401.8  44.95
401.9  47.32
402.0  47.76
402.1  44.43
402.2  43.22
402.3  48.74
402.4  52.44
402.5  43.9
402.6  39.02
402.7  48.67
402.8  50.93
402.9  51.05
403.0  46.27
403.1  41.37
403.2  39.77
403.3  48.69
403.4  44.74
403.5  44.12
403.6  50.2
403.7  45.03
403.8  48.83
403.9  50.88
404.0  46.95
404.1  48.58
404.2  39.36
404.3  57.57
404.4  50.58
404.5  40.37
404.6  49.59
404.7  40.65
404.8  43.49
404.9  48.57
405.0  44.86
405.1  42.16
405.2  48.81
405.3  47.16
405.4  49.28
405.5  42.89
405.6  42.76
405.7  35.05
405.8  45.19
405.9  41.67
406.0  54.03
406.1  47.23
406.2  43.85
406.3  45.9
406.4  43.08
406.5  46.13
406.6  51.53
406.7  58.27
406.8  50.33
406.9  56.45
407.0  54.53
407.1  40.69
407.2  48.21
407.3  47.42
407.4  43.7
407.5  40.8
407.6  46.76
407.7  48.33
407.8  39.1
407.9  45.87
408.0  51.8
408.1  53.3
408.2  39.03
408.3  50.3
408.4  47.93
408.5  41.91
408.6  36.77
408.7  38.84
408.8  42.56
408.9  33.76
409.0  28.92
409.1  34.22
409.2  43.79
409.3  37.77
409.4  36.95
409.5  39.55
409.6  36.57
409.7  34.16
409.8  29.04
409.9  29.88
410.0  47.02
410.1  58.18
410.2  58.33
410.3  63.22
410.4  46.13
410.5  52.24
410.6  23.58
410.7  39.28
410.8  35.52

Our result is 43.18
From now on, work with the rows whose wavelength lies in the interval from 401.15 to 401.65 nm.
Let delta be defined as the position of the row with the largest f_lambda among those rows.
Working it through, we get 401.6 nm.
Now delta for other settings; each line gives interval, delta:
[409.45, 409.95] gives 409.5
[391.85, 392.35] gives 392.0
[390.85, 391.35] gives 391.2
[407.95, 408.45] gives 408.1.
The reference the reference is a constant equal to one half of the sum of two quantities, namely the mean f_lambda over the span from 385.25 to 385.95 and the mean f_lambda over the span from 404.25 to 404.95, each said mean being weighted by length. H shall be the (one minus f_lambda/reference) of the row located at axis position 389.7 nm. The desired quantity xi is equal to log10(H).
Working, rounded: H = 0.30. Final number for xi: -0.52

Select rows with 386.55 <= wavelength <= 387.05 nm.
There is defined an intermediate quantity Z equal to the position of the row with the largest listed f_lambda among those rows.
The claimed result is 386.9 nm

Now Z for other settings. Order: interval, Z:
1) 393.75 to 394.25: 394.2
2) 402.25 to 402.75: 402.4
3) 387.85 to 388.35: 388.0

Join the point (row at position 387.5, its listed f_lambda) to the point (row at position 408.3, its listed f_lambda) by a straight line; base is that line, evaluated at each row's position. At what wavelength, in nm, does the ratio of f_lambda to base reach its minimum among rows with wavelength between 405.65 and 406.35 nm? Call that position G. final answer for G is 405.7 nm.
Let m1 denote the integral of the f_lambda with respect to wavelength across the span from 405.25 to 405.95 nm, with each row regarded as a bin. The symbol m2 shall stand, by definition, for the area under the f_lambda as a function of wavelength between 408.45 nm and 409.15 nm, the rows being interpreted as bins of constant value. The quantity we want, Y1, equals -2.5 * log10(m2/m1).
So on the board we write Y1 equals 0.18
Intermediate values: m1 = 30.4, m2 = 25.7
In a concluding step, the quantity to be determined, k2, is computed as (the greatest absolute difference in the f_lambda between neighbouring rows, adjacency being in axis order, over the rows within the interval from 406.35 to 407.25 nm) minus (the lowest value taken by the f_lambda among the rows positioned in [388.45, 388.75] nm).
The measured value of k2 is -23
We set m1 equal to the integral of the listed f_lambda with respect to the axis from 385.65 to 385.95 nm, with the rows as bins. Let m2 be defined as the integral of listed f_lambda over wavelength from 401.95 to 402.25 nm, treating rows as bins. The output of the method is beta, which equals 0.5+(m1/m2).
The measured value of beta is 1.48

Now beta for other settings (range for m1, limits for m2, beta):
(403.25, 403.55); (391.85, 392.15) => 1.44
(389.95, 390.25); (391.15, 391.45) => 1.32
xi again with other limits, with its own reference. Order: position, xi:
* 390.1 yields -1.79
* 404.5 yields -0.90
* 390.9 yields -1.32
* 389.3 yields -0.65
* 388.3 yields -0.77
